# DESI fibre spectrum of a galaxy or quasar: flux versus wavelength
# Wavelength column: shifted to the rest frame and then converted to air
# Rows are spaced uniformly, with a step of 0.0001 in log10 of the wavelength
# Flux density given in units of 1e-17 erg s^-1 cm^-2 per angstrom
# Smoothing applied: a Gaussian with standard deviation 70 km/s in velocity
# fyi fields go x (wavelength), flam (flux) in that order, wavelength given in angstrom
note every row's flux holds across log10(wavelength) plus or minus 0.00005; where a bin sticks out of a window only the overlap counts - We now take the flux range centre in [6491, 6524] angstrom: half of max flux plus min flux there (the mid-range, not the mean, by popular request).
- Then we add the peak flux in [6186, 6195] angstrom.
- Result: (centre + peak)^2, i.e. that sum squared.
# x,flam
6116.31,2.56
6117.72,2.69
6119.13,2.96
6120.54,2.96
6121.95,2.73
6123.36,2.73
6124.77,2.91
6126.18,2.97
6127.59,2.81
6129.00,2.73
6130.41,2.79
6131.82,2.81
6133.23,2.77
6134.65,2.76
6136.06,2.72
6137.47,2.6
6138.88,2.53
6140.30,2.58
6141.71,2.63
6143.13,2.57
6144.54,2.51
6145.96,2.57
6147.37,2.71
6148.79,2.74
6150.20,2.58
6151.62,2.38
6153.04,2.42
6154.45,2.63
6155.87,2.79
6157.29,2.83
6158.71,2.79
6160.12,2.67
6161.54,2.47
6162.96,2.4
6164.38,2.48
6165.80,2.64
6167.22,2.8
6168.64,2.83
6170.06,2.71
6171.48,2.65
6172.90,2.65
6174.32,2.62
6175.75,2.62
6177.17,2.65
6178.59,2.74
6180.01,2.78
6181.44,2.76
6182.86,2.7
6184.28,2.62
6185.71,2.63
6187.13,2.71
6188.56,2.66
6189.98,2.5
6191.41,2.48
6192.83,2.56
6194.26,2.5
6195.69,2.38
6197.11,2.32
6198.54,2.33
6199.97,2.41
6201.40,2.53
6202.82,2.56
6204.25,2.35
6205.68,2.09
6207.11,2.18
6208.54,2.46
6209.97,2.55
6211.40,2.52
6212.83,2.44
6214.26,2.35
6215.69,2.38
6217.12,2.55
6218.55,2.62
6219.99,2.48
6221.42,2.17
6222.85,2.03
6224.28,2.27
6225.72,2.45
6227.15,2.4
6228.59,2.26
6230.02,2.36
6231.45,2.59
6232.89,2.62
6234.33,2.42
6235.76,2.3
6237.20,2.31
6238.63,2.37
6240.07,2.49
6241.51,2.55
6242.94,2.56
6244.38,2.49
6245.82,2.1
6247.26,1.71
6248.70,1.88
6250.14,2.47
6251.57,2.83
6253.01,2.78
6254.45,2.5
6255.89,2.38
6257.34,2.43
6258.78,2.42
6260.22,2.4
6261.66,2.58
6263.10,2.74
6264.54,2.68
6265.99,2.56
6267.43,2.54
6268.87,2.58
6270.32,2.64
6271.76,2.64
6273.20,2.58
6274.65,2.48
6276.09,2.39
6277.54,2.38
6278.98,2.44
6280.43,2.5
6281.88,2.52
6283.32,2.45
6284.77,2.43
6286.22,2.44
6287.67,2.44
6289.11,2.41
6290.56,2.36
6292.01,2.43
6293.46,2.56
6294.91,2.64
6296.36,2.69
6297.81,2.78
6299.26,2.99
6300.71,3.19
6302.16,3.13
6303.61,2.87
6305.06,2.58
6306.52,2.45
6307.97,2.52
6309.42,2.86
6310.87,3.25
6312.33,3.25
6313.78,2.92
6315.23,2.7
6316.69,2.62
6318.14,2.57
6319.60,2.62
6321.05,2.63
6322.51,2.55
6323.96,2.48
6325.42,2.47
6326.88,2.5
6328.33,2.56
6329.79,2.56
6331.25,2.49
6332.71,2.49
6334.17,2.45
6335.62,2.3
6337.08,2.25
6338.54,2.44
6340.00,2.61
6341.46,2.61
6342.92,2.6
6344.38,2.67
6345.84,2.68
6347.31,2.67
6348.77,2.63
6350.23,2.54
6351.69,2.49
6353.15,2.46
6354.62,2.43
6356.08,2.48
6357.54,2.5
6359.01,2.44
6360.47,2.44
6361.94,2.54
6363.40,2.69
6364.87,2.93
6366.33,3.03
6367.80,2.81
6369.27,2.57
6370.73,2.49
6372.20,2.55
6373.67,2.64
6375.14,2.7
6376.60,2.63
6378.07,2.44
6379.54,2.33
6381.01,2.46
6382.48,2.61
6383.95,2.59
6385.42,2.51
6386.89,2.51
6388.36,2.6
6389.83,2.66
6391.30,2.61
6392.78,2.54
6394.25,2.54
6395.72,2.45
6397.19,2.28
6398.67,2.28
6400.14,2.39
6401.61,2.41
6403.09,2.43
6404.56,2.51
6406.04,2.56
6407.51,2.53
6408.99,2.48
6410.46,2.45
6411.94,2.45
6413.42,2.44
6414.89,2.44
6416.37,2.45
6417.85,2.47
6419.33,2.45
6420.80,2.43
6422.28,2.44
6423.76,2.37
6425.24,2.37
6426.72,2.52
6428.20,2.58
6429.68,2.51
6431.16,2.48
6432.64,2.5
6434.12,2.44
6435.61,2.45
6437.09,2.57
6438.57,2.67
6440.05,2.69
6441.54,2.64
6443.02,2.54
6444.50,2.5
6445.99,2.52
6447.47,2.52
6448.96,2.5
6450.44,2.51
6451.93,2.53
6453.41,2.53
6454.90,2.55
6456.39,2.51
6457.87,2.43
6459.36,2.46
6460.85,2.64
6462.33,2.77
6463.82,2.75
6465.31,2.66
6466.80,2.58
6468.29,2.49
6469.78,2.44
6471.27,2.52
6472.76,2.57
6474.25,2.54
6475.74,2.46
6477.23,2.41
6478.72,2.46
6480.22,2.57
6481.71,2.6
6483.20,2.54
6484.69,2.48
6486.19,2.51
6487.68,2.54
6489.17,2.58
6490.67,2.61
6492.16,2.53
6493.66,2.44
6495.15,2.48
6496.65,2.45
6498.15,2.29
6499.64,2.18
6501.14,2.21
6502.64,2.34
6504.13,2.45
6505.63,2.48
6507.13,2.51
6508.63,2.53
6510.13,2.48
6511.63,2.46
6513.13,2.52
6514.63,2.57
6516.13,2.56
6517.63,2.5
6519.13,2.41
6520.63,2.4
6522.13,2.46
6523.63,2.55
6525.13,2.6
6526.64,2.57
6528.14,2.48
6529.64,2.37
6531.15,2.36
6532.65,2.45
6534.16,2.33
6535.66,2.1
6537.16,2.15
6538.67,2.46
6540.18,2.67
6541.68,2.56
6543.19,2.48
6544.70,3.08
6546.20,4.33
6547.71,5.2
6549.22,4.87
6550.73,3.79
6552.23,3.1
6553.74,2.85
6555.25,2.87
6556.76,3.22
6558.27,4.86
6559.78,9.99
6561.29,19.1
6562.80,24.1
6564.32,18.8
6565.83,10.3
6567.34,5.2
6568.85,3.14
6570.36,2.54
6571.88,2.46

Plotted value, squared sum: 26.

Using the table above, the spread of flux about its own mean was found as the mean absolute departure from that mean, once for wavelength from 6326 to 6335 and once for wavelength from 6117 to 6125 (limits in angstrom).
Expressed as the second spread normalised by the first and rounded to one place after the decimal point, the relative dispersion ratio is 3.3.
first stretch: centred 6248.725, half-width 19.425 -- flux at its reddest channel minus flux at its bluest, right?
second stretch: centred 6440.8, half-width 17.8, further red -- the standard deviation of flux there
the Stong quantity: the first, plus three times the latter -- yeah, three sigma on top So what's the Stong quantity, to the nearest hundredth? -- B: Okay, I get 0.41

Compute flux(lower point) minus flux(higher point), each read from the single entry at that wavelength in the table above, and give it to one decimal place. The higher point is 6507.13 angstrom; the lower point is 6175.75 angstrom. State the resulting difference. 0.1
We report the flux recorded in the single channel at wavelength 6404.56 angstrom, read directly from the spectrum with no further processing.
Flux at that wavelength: 2.51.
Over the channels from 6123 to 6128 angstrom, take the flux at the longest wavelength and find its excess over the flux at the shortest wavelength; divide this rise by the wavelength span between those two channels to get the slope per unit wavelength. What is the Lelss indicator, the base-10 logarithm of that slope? -1.72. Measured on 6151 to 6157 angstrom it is -1.02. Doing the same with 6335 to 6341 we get -1.15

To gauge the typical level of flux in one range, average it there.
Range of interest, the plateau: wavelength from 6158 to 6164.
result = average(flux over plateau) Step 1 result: 2.58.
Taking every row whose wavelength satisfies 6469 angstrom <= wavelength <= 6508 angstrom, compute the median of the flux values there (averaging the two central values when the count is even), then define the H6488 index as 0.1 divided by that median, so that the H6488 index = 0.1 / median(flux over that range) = 0.0403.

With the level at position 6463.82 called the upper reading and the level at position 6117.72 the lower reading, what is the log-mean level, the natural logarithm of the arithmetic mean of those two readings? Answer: 1.0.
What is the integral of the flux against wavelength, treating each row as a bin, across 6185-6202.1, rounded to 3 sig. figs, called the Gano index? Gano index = 42.8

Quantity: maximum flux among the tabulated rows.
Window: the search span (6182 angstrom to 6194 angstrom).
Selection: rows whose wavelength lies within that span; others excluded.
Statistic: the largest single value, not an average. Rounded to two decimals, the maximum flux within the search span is 2.71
